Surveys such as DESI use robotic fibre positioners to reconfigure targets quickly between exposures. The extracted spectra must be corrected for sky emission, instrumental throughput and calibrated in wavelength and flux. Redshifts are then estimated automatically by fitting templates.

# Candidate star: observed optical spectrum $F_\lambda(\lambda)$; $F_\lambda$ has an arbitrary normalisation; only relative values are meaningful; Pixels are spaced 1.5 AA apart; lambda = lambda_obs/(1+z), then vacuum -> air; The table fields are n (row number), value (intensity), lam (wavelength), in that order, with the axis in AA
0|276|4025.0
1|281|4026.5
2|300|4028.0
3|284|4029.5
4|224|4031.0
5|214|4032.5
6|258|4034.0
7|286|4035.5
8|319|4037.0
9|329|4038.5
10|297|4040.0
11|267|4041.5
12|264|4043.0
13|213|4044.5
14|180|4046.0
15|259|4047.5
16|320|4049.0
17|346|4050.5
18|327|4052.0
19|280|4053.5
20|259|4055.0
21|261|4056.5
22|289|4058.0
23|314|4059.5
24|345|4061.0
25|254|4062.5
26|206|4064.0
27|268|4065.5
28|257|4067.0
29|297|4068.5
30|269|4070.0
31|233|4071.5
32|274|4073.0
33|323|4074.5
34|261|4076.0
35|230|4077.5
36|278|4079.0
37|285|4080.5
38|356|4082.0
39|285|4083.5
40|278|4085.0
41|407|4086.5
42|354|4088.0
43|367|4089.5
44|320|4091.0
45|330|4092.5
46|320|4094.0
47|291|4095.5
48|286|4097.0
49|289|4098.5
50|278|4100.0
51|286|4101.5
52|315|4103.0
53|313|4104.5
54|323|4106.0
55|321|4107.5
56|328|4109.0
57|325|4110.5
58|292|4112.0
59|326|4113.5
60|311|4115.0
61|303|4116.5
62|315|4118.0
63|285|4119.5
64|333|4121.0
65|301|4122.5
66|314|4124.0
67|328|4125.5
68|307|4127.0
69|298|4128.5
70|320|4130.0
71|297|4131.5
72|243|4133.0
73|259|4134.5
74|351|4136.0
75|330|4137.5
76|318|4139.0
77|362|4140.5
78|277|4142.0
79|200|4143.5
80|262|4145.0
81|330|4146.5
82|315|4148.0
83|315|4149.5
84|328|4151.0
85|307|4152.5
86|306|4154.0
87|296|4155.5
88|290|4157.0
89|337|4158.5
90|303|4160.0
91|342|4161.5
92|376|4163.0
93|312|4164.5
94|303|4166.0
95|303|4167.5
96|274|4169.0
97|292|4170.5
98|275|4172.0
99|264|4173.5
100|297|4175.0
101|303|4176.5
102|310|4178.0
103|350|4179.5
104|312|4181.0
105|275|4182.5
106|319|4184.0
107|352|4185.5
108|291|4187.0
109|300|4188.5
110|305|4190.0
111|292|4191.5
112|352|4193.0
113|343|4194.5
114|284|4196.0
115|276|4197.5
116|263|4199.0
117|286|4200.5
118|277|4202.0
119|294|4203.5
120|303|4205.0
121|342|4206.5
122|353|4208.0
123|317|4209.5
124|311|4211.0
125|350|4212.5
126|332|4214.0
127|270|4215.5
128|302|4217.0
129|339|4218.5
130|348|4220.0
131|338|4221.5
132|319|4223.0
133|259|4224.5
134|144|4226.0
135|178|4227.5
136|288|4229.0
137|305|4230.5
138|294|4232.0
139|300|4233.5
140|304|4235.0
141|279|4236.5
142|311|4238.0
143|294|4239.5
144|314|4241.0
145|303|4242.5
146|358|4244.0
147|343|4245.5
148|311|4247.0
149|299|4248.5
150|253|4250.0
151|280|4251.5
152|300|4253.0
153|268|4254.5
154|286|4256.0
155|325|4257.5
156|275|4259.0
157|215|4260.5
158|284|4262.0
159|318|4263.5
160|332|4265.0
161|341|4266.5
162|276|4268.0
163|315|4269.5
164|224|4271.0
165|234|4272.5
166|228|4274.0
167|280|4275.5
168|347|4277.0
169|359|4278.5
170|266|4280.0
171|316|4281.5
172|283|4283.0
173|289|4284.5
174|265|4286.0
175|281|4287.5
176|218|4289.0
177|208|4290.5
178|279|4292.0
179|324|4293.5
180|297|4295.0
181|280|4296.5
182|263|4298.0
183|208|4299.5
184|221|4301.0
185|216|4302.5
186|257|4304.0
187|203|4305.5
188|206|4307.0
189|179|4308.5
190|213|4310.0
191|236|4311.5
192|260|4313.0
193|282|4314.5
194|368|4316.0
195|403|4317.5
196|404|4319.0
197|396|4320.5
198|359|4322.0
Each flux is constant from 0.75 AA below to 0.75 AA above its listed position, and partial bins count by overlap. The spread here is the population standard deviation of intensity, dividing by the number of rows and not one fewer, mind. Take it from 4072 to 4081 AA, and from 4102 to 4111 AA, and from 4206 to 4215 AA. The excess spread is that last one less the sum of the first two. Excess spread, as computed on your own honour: -17.3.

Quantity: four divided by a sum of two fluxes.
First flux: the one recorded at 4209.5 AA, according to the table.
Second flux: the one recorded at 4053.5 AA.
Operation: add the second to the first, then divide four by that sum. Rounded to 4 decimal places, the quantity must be 0.0067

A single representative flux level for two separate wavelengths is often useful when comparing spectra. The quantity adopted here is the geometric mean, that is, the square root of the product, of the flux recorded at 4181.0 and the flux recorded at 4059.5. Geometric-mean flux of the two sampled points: 313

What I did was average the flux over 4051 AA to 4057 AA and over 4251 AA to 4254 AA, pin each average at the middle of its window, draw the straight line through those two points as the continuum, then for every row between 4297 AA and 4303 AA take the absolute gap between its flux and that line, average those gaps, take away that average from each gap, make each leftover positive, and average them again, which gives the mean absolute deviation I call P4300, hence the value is 18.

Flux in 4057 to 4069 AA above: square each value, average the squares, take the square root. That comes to 282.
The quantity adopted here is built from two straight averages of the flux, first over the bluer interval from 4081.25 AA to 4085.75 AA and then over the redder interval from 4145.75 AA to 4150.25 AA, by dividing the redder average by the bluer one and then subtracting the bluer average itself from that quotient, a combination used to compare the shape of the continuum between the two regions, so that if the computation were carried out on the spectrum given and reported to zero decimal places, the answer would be -305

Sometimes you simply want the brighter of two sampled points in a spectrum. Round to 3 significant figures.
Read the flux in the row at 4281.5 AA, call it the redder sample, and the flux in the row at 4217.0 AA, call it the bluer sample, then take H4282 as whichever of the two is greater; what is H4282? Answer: 316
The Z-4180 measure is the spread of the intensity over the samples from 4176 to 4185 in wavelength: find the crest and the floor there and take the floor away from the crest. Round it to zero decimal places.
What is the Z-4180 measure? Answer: 75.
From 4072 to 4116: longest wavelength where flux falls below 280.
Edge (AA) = 4100.0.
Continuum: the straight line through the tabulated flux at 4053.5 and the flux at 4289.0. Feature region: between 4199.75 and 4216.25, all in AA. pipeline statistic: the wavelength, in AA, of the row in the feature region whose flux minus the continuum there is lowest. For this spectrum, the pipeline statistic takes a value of 4215.5 AA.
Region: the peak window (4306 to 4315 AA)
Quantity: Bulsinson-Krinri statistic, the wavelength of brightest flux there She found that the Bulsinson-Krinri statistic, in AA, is 4314.5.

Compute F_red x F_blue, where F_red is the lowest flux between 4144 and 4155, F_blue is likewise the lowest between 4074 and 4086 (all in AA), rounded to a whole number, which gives 60260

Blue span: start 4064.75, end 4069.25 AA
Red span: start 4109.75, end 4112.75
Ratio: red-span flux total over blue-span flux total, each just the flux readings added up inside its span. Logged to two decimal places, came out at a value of 0.75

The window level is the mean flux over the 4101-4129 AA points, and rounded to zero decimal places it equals 312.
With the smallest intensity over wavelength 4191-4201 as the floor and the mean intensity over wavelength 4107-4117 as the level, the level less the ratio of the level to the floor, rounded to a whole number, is 314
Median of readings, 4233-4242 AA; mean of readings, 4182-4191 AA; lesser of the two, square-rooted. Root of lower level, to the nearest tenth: 17.4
